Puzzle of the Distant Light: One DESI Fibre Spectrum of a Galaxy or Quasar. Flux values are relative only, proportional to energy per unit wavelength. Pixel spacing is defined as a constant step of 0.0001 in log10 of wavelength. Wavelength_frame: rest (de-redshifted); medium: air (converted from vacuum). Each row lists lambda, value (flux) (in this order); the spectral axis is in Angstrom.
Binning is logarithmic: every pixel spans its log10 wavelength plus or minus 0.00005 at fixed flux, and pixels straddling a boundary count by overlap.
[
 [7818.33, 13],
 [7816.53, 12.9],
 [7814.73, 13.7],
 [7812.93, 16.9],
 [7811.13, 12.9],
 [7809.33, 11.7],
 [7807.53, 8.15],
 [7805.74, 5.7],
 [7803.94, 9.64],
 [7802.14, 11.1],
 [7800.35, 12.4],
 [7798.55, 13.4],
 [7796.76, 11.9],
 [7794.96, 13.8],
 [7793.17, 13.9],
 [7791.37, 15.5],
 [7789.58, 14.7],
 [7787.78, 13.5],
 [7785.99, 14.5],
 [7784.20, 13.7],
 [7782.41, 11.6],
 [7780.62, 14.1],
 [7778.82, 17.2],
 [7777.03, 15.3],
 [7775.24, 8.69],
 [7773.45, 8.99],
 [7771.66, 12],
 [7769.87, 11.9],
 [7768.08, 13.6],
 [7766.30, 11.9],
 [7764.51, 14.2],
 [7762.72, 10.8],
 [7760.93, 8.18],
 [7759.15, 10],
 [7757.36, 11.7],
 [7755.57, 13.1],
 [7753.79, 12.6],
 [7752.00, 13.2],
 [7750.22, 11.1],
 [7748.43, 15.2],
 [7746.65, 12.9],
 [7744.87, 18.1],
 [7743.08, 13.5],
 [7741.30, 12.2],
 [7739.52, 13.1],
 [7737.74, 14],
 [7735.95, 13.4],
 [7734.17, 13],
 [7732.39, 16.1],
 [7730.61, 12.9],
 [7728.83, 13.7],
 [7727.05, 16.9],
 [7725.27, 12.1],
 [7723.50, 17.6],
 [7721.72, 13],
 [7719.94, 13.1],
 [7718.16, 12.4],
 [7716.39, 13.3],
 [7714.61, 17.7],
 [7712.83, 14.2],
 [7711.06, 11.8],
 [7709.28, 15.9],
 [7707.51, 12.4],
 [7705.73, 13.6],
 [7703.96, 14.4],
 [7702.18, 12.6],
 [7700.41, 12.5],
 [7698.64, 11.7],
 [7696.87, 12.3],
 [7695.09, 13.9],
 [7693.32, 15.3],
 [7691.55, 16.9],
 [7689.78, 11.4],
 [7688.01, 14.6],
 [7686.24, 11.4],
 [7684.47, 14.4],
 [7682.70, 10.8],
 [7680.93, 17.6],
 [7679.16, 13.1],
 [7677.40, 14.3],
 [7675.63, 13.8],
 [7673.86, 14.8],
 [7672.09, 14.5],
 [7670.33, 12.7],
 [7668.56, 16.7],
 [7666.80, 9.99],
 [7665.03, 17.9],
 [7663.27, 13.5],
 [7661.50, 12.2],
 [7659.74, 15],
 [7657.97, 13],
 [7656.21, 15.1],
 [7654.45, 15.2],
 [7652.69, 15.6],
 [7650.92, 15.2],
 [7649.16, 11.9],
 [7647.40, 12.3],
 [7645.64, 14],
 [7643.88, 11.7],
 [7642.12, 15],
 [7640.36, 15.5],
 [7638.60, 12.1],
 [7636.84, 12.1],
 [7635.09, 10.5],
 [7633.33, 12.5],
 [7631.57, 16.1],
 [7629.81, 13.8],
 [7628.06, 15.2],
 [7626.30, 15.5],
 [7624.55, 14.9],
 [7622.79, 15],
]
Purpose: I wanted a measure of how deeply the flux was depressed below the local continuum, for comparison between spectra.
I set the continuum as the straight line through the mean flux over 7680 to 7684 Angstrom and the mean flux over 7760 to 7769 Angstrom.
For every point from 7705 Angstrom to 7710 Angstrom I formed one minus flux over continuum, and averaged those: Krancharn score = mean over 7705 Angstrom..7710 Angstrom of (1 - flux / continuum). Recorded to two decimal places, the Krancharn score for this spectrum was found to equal -0.04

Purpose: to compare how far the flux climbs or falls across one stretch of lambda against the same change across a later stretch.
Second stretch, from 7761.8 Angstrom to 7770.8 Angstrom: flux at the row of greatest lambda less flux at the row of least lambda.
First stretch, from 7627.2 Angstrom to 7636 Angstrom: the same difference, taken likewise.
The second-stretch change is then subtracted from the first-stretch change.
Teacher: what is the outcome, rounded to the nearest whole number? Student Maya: -6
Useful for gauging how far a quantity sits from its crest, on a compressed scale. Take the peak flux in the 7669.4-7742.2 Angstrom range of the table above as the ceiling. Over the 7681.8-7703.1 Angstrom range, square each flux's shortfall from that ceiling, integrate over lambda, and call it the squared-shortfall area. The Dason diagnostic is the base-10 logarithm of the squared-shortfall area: 2.71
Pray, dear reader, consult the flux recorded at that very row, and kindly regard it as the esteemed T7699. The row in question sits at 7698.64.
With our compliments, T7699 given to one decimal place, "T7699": 11.7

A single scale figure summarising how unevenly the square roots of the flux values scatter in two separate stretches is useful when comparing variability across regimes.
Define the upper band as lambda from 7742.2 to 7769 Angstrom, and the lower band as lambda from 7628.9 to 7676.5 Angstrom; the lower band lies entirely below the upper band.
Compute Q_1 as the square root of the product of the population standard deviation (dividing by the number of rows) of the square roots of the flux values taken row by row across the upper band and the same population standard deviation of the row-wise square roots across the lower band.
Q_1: 0.28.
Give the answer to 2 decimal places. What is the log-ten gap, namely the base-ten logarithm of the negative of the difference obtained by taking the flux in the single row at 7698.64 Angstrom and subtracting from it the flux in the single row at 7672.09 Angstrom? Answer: 0.45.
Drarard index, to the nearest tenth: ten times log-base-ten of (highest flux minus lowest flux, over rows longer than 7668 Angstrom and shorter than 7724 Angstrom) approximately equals 8.4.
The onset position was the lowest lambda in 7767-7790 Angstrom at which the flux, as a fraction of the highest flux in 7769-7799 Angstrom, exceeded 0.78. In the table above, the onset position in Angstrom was 7768.08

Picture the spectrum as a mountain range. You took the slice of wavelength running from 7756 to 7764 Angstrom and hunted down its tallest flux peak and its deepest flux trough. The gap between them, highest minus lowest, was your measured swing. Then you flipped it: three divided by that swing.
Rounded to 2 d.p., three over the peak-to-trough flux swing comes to 0.85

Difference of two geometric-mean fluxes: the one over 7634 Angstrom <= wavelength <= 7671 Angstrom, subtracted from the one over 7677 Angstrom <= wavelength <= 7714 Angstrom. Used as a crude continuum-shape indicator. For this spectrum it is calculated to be -0.1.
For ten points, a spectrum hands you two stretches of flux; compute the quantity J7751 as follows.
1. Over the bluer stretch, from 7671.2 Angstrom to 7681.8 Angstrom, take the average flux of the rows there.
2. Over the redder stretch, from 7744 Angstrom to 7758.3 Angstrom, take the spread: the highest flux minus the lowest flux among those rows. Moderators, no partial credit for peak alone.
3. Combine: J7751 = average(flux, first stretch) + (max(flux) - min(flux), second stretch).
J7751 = 21.7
